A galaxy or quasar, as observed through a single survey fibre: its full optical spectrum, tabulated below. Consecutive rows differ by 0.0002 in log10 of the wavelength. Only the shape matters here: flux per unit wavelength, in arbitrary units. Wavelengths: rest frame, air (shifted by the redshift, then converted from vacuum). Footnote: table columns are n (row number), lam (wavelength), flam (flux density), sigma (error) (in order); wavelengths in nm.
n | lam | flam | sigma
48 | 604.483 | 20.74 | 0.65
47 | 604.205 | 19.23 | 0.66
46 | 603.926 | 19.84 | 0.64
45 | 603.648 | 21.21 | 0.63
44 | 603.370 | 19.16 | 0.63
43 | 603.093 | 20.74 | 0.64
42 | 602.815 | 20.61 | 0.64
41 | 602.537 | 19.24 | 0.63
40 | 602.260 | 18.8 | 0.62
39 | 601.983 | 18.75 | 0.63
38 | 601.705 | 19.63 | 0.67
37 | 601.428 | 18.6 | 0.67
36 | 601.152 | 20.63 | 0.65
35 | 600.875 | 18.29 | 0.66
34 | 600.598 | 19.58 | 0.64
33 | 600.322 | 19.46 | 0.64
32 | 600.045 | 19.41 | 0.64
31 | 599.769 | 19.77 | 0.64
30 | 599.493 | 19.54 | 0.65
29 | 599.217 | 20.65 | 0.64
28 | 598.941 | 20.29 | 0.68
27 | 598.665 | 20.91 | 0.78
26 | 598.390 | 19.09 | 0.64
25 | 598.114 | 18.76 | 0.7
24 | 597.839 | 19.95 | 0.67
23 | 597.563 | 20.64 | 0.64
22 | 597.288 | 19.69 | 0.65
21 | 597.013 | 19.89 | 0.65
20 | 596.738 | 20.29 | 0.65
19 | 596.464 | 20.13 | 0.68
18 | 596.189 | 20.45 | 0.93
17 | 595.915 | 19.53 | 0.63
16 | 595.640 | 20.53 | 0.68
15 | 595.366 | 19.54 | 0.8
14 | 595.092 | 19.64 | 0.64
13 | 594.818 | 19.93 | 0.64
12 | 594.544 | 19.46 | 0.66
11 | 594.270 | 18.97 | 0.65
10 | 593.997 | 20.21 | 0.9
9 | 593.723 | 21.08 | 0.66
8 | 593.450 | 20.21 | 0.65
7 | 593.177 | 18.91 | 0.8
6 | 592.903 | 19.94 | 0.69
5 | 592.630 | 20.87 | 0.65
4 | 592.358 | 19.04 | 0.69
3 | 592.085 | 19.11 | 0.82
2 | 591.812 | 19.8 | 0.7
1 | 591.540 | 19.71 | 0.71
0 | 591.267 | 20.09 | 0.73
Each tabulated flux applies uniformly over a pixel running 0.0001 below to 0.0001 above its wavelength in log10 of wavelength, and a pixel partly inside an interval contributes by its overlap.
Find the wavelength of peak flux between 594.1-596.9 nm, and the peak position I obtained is 595.640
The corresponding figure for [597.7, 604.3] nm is 603.648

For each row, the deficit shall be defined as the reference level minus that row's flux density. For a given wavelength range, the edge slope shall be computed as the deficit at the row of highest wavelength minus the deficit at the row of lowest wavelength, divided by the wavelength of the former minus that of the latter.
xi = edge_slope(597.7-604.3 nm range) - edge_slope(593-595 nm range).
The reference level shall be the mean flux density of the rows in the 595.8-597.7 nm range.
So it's 0.73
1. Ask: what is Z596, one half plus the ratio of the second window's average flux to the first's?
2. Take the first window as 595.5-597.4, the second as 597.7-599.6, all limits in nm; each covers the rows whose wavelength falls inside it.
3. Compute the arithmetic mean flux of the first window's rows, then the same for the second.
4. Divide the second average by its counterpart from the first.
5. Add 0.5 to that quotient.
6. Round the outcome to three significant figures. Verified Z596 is 1.49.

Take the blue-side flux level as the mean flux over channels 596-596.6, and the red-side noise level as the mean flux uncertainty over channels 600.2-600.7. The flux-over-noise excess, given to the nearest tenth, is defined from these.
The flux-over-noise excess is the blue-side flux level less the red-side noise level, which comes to 19.6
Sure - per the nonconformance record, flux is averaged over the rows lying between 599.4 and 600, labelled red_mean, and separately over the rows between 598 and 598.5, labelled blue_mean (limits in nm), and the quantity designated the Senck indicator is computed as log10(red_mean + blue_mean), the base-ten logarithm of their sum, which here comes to 1.586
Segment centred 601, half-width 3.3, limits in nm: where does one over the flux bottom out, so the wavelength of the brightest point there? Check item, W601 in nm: 603.648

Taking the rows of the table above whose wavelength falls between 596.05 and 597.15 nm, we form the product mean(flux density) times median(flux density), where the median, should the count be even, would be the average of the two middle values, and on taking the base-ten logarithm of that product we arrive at 2.61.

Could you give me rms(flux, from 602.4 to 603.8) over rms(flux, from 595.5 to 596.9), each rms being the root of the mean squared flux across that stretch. 1.001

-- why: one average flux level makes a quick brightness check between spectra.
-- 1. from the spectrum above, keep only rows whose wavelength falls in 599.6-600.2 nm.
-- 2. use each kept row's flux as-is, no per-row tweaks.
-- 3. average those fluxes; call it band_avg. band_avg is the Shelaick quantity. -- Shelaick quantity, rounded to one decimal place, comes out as 19.6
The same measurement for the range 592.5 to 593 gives 20.4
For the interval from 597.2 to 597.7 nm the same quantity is 20.2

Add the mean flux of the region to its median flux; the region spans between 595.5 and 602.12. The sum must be 39.5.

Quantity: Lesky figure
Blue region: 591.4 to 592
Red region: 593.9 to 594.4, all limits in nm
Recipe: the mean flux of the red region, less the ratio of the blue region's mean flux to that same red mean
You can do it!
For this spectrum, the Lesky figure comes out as 18.6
